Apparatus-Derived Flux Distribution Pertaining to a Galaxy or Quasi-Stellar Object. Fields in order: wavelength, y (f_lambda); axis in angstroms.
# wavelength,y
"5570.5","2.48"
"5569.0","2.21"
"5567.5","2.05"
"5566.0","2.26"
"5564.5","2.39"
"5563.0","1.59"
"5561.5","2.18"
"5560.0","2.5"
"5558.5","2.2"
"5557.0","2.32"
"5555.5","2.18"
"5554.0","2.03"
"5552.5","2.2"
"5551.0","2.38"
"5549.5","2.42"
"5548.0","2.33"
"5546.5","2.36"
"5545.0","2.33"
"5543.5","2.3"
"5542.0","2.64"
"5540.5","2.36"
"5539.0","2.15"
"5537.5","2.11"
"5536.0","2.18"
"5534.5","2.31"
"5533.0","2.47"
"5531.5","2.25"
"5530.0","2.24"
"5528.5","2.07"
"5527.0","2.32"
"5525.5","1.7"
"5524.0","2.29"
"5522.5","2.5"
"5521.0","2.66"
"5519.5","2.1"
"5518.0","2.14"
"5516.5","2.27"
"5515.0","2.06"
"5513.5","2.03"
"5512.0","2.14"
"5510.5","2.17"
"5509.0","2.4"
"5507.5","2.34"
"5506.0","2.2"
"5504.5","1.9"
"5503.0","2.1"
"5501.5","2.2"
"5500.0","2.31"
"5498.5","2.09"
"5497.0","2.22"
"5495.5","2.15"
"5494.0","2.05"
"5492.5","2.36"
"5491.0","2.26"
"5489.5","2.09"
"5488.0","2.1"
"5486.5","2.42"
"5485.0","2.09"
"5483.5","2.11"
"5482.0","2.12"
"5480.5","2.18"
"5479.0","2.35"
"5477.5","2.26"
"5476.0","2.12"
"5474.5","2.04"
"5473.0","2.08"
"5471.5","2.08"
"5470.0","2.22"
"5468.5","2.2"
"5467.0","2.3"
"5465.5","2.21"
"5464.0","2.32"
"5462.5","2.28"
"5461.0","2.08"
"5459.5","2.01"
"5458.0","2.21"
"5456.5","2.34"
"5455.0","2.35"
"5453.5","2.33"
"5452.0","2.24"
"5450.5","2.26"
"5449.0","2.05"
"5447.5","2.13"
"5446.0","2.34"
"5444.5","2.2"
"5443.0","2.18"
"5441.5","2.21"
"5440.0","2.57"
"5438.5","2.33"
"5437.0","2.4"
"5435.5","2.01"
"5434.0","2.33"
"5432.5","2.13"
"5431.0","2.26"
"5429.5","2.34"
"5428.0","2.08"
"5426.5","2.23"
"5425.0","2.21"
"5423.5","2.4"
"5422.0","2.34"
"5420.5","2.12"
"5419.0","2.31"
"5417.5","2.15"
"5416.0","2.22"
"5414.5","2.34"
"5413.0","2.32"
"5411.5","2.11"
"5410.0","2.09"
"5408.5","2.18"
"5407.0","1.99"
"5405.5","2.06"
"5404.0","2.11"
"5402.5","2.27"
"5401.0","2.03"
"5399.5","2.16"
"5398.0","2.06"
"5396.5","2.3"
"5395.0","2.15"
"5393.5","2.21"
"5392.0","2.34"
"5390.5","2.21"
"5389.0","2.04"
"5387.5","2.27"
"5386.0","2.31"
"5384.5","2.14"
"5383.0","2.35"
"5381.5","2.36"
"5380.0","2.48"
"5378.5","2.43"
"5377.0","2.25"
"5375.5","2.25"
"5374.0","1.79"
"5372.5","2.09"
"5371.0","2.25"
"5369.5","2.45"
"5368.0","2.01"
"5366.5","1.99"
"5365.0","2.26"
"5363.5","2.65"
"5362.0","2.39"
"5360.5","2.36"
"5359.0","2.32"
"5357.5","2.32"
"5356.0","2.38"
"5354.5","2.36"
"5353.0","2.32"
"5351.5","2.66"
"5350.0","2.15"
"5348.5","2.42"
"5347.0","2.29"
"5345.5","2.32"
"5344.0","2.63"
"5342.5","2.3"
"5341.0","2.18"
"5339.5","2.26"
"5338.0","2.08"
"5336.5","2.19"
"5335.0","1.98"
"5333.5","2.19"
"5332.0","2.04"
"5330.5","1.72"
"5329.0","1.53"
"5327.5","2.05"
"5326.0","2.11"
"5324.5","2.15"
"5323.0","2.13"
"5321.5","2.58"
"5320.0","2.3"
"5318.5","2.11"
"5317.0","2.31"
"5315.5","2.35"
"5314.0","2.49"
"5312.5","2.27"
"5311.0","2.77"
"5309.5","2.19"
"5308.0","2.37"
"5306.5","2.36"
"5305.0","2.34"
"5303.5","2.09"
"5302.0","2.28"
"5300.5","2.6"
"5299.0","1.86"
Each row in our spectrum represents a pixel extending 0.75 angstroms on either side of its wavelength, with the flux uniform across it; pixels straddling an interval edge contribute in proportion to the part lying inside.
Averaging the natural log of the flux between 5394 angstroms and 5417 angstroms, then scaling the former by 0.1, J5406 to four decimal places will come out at 0.0769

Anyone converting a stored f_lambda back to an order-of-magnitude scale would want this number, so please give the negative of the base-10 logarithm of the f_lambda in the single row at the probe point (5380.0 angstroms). -0.394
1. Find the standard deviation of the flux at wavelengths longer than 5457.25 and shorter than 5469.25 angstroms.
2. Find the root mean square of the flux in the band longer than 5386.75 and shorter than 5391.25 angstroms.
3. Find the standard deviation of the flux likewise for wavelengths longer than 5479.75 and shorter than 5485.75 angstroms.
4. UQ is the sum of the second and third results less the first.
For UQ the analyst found 2.11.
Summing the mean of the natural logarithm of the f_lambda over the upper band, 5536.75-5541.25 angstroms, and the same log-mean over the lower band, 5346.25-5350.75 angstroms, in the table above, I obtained 1.62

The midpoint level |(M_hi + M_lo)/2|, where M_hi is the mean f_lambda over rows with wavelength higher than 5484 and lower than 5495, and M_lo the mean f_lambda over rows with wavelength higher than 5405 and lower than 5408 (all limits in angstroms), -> 2.11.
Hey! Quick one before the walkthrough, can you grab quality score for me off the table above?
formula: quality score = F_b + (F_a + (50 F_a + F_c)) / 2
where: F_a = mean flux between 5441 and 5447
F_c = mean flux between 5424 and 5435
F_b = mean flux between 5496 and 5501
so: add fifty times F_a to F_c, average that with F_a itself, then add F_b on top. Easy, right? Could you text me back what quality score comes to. 60.2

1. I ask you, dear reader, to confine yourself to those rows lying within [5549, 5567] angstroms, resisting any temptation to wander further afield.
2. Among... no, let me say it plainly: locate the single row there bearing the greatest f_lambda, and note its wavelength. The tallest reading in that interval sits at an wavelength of 5560.0 angstroms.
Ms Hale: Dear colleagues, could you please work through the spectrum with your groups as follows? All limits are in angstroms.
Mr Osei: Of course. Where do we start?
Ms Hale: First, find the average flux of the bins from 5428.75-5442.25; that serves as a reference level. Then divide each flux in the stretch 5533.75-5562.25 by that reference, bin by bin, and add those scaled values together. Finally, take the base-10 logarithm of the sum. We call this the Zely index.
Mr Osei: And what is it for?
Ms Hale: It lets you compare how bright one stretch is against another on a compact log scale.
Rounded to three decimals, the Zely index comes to 1.279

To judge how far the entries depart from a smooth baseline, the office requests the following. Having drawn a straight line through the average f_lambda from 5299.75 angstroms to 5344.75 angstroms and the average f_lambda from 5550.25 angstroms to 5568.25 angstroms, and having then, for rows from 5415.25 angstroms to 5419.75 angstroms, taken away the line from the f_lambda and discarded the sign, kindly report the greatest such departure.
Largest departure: 0.10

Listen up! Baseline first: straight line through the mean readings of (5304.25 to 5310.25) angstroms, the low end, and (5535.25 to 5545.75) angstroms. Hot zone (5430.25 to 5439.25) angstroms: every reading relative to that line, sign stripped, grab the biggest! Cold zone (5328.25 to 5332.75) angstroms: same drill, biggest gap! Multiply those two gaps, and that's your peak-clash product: 0.231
